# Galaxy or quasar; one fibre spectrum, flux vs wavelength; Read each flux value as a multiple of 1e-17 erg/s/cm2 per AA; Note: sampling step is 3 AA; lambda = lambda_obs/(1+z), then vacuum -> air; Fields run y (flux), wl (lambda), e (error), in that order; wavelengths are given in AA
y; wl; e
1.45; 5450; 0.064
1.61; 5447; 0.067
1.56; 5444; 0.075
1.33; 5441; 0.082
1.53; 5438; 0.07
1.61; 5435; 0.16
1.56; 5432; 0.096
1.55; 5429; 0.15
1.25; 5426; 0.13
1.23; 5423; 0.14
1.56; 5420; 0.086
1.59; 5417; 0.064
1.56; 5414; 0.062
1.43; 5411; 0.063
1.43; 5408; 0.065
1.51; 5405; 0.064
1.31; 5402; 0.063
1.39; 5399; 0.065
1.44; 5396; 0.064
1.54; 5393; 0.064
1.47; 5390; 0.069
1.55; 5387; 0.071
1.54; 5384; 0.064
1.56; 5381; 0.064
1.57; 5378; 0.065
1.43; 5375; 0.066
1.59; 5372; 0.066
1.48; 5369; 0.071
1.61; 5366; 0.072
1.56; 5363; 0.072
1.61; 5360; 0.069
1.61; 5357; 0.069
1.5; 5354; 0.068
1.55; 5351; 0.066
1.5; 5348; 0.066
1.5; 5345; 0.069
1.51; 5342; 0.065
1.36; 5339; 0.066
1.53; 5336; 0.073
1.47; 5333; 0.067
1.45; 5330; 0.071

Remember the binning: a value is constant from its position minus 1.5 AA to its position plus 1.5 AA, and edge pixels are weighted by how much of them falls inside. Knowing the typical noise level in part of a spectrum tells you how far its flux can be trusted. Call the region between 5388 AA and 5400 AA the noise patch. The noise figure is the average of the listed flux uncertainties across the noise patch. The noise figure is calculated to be 0.066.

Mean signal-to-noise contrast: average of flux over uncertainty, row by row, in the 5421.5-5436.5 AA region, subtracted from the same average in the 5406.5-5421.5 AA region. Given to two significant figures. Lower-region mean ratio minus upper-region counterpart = 12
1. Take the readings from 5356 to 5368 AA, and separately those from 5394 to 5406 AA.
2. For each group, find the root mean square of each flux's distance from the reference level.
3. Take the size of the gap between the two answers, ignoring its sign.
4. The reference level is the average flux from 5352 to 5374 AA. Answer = 0.13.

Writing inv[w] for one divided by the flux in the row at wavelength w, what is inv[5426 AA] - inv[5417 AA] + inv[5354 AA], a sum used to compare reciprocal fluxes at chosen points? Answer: 0.84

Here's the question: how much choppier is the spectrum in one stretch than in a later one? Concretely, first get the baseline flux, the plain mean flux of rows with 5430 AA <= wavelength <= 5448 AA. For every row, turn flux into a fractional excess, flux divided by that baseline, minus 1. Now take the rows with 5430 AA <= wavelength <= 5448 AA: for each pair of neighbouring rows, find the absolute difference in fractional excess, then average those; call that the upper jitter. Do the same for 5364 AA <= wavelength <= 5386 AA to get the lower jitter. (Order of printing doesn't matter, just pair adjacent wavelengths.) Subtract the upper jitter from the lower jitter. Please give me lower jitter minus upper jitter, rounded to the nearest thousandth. -0.018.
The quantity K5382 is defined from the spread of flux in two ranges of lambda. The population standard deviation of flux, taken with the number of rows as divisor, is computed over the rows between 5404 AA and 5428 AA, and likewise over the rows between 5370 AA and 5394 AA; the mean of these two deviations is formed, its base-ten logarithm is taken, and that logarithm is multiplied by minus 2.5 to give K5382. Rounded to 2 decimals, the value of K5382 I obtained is 2.61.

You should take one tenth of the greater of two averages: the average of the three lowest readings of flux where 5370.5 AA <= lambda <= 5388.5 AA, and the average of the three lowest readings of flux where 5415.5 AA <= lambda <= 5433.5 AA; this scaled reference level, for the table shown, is 0.1507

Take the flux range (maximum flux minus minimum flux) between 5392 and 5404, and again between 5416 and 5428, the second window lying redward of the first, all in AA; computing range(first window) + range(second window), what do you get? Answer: 0.590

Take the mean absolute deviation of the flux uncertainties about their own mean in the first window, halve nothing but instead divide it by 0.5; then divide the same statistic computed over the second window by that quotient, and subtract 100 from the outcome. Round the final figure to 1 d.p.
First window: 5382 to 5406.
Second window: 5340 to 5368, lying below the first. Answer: -99.6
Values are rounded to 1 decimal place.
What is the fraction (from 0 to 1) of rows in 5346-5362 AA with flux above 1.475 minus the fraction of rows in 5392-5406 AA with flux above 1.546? 1.0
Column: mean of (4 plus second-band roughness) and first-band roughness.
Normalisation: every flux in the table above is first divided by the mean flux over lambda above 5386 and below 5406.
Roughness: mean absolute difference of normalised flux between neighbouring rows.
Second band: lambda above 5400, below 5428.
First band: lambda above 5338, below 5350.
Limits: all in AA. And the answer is 2.05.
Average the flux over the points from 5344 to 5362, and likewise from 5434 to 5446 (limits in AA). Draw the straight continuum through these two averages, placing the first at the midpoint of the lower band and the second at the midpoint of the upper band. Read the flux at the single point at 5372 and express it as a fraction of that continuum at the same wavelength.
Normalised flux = 1.03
